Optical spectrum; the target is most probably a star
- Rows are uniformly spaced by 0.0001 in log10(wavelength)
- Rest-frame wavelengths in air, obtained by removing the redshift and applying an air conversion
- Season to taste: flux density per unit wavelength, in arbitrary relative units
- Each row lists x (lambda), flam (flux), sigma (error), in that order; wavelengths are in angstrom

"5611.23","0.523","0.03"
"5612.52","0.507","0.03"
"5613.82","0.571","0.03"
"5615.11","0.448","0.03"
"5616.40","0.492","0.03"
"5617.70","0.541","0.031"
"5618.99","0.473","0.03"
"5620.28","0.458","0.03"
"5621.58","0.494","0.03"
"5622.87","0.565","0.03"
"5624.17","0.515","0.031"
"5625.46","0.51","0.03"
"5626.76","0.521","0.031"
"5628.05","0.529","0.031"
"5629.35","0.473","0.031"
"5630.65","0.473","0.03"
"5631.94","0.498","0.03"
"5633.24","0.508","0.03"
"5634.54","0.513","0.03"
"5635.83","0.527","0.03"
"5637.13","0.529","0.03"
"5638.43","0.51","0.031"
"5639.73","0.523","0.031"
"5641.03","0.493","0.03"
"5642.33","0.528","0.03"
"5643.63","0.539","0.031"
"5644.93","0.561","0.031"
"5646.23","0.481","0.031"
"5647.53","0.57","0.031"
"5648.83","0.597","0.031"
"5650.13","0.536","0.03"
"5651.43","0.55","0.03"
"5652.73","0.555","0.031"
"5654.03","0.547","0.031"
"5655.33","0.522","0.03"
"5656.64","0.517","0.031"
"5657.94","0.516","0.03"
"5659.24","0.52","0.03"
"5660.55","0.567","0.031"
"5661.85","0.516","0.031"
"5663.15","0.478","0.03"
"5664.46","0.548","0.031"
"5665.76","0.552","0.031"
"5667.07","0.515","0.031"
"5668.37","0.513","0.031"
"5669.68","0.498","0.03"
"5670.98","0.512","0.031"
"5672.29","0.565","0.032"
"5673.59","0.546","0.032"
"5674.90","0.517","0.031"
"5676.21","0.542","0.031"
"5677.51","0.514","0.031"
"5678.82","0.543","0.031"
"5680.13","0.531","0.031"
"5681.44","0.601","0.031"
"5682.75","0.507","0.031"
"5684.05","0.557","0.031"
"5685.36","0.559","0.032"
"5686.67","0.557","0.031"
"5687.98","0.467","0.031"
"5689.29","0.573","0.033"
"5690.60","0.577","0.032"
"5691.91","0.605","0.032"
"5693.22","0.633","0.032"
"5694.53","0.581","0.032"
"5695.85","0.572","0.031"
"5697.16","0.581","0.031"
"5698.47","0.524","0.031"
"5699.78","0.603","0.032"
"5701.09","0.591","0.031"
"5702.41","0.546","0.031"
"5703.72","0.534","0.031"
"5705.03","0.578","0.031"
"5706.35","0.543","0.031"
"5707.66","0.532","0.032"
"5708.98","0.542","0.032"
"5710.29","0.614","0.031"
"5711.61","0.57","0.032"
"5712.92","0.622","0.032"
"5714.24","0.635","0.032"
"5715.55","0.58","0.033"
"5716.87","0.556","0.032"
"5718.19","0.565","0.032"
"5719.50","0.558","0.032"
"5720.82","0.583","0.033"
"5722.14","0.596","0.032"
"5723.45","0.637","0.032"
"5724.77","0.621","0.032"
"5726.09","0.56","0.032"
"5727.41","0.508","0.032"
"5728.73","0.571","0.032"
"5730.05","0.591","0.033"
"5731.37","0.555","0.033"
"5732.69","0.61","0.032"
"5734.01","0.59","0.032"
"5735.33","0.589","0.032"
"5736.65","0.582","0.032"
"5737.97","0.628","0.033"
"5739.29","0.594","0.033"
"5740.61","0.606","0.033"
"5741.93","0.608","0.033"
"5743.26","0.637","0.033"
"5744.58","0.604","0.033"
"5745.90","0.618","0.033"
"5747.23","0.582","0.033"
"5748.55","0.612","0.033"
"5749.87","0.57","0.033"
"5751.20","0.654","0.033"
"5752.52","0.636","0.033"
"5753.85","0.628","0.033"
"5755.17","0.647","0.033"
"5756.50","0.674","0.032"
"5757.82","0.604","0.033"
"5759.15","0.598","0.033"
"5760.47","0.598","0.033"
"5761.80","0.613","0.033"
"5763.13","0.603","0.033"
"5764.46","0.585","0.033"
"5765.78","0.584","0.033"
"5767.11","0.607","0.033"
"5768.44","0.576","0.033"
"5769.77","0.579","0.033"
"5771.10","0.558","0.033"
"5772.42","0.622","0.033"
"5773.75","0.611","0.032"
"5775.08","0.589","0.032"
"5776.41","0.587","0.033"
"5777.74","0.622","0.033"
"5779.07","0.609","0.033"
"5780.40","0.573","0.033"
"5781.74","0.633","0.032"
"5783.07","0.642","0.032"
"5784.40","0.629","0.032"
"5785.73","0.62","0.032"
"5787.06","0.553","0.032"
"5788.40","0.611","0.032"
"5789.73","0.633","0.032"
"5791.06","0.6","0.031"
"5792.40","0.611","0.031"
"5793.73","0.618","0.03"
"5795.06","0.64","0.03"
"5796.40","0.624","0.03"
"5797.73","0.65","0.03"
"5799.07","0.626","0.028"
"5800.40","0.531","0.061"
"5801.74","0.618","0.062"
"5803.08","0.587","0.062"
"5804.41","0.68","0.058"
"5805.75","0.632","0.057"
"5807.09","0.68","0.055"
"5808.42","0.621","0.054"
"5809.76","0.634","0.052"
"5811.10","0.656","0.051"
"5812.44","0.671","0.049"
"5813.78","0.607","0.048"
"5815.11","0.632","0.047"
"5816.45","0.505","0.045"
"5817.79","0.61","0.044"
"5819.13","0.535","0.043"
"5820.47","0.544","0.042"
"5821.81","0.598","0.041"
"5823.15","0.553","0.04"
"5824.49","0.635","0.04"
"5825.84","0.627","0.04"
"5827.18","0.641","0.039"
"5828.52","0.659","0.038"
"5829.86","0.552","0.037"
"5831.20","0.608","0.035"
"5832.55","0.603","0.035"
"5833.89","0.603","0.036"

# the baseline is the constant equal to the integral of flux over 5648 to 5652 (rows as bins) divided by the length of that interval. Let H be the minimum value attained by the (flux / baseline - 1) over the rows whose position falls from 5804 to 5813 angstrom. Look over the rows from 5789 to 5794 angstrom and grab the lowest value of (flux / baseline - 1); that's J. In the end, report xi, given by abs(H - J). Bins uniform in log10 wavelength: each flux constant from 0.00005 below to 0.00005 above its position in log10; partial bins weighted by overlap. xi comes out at 0.037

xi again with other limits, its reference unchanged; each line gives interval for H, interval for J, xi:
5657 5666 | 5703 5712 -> 0.096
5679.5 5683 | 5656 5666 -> 0.052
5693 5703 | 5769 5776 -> 0.061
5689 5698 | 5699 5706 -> 0.068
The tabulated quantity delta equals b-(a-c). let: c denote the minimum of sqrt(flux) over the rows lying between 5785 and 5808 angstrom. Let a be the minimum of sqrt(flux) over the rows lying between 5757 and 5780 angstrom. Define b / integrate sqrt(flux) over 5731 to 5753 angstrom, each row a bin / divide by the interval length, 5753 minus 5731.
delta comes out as 0.759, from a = 0.75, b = 0.778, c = 0.729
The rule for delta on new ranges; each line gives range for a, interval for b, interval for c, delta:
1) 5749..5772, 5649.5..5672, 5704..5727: 0.709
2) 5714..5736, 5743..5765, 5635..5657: 0.765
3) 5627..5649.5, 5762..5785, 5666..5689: 0.770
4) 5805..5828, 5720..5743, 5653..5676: 0.749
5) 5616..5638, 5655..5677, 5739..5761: 0.803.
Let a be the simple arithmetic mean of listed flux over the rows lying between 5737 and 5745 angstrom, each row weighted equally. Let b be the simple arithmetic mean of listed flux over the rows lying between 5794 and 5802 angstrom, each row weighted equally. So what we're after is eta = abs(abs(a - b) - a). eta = 0.611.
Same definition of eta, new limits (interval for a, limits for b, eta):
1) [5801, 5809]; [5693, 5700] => 0.582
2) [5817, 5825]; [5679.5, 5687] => 0.552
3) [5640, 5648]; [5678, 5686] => 0.508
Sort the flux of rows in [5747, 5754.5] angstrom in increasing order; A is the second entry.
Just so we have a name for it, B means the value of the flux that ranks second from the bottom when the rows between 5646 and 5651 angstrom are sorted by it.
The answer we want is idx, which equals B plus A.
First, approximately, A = 0.582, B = 0.536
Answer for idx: 1.12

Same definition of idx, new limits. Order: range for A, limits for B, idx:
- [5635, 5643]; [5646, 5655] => 1.05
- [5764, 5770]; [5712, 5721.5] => 1.14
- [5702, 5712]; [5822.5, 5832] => 1.09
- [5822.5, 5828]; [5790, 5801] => 1.23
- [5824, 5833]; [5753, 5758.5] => 1.23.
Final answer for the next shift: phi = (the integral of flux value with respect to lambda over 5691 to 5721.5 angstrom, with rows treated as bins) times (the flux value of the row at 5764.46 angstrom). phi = 10.3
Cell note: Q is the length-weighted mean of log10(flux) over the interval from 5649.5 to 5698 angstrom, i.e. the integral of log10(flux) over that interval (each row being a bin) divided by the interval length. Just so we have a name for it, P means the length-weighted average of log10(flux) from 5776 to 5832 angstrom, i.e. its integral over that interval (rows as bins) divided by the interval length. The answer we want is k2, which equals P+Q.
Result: -0.48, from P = -0.214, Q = -0.266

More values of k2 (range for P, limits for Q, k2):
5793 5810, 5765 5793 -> -0.42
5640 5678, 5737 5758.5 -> -0.48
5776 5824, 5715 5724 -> -0.45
